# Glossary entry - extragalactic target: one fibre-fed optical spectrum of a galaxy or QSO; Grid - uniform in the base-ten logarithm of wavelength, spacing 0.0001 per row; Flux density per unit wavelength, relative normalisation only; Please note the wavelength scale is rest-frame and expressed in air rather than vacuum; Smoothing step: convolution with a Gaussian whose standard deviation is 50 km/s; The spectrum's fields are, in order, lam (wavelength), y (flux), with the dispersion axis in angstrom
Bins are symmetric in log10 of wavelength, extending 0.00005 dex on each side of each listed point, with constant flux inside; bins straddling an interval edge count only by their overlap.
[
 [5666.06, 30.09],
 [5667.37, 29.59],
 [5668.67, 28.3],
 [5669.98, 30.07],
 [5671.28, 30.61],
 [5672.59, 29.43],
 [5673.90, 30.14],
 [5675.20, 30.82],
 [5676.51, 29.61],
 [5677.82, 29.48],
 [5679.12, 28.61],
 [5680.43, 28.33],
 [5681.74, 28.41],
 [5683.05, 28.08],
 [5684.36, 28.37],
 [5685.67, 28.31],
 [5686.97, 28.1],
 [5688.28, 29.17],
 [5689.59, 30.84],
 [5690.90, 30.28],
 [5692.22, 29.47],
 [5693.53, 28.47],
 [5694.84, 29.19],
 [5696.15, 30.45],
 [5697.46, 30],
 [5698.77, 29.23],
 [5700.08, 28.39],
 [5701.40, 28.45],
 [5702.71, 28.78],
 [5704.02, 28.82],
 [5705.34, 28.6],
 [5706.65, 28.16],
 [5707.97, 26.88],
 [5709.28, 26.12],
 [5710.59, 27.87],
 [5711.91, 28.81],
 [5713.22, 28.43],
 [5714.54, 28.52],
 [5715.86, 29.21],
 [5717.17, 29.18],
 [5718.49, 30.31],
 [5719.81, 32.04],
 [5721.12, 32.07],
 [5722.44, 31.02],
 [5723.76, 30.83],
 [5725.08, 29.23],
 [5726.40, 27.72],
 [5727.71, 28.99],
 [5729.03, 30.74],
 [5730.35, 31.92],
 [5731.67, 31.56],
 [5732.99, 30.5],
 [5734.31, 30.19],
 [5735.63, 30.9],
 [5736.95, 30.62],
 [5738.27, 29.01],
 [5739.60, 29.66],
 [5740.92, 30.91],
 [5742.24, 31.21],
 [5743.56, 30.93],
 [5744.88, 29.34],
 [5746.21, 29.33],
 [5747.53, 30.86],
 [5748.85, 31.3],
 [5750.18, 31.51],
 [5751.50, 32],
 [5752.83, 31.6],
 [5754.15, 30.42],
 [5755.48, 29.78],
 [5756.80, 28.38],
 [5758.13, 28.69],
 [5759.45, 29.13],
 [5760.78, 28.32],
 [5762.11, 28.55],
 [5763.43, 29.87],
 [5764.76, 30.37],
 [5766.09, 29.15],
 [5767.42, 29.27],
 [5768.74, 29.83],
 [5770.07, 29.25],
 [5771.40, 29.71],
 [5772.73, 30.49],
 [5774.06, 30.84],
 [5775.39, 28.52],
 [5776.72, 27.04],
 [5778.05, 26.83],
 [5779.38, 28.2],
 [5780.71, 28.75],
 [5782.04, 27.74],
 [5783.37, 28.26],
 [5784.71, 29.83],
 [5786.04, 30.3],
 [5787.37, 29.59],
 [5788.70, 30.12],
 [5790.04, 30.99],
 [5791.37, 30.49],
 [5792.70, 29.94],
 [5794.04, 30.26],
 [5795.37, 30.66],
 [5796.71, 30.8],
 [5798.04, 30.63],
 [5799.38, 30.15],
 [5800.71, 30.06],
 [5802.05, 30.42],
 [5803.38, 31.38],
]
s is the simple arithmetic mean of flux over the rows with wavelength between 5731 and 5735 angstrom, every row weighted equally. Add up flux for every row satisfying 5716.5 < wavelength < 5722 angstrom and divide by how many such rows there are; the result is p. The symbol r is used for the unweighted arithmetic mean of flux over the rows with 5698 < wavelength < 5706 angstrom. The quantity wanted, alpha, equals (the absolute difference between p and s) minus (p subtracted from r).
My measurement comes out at 2.3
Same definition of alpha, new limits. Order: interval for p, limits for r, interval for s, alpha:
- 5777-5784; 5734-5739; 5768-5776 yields -0.4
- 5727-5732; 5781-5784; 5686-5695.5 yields 4.2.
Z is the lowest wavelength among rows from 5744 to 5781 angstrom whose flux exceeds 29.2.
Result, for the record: 5744.88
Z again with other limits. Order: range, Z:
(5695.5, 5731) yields 5696.15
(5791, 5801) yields 5791.37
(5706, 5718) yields 5715.86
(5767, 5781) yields 5767.42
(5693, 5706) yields 5696.15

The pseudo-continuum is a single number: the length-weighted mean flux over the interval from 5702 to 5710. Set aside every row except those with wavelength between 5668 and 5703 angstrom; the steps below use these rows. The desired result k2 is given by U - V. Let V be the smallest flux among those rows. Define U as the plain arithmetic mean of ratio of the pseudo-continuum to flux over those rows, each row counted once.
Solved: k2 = -27.1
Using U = 0.96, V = 28.08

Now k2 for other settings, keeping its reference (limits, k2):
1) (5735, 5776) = -27.4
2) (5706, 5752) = -25.2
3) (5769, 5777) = -26.1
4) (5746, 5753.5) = -28.4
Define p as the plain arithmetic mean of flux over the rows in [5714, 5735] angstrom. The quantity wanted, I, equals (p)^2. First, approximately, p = 30.3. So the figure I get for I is 915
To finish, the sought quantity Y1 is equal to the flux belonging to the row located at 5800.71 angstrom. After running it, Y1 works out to 30.06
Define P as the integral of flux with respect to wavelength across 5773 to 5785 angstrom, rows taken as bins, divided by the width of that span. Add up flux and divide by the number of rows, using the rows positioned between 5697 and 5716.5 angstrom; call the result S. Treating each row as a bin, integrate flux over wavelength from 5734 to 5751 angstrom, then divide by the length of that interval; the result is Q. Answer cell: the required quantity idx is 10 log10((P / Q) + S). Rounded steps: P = 28.46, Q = 30.5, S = 28.4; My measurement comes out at 14.7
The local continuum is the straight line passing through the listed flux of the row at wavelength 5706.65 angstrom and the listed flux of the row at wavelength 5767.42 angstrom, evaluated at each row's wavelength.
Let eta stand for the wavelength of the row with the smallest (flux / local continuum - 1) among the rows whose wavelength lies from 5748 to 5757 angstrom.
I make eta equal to 5756.80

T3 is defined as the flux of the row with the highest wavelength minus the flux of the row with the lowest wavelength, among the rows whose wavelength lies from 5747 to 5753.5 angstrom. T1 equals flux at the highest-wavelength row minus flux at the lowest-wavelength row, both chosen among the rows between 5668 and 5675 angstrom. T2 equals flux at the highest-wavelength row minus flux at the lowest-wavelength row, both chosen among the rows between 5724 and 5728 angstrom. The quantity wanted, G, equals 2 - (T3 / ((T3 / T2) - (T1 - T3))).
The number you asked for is 2.18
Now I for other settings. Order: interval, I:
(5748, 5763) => 898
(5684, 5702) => 852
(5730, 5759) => 929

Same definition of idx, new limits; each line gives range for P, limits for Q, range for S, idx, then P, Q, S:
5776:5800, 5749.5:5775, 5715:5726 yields 15.0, 29.47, 29.8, 30.5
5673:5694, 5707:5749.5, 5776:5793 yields 14.8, 29.16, 29.9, 29.1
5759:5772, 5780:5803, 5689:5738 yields 14.8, 29.34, 30.0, 29.5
